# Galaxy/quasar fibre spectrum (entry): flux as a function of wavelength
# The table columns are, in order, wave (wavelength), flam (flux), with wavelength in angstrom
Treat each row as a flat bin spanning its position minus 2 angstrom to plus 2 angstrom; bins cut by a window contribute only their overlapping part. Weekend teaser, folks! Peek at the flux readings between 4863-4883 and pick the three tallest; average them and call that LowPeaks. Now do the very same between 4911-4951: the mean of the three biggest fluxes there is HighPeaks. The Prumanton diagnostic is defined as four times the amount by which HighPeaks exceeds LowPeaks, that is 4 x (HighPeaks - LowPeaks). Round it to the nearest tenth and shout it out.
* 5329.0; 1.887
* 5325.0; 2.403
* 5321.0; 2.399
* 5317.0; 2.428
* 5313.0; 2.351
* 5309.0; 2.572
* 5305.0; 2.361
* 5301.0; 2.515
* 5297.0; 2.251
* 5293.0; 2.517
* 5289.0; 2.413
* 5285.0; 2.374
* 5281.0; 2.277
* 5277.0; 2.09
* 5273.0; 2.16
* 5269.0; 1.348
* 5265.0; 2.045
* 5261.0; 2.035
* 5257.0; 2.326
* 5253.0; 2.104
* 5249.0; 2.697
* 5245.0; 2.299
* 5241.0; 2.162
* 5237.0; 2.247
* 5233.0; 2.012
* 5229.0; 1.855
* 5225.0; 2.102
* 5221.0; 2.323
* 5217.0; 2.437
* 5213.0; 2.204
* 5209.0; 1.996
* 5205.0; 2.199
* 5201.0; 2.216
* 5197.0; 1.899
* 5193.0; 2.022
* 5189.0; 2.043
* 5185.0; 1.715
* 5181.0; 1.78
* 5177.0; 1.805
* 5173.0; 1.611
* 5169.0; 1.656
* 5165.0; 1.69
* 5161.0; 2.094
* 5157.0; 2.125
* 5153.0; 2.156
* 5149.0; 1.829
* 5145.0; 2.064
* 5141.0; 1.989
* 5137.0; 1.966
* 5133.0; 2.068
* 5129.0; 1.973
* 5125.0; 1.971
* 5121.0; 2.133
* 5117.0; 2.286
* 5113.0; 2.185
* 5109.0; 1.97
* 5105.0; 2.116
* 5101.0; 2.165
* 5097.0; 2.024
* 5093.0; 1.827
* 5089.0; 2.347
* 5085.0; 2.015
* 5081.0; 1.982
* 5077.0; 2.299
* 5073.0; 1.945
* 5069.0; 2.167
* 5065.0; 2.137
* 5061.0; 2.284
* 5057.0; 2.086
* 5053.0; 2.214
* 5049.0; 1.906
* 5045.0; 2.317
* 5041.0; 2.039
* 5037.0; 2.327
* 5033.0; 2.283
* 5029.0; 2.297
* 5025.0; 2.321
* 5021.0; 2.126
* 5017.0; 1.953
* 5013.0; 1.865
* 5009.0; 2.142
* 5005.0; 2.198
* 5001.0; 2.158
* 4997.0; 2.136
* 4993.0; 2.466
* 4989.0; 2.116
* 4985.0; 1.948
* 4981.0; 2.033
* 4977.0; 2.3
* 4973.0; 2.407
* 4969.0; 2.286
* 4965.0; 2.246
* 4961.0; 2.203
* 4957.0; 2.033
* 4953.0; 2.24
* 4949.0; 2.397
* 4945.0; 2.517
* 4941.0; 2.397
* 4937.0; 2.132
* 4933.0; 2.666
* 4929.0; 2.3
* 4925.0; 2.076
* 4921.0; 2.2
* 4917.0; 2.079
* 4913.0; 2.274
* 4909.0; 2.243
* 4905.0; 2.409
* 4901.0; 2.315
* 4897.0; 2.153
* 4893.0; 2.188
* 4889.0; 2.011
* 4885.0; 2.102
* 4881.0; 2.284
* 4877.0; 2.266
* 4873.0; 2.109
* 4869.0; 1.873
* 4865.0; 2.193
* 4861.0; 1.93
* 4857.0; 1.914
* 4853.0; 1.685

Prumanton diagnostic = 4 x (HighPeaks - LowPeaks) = 1.1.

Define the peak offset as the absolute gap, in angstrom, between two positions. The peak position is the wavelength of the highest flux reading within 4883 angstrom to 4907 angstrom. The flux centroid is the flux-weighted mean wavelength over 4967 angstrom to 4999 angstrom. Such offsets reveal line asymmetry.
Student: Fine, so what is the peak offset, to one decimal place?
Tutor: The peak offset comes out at 77.8 angstrom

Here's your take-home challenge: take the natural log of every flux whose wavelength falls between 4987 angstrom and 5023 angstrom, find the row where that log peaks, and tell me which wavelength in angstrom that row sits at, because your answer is 4993.0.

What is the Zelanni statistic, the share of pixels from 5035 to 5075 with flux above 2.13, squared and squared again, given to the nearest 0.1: 0.1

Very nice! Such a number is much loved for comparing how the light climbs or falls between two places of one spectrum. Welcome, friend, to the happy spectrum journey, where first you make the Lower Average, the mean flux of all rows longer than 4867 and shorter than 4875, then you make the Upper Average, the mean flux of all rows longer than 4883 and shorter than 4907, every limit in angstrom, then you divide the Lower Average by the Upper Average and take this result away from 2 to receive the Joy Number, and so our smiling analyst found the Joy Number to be 1.09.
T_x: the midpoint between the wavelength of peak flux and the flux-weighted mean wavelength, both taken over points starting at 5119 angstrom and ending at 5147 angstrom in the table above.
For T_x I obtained 5127.0 angstrom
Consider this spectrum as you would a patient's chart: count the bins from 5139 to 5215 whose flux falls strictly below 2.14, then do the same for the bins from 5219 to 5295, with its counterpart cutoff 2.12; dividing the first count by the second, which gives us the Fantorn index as 1.9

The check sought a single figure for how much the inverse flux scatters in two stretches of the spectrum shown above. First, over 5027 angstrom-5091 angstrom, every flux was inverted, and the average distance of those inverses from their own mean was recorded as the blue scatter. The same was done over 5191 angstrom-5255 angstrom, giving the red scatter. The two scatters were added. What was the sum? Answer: 0.061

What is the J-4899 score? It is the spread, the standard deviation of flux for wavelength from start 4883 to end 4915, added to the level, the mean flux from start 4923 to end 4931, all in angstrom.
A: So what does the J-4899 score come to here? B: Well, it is 2.31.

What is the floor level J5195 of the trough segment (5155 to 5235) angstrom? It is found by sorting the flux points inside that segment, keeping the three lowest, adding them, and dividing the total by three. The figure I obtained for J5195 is 1.65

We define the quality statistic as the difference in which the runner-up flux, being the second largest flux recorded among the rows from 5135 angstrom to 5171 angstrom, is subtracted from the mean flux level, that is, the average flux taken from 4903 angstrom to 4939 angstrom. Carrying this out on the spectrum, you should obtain 0.14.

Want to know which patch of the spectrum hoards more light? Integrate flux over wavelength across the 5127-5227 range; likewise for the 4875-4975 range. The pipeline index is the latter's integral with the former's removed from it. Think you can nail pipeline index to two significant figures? 26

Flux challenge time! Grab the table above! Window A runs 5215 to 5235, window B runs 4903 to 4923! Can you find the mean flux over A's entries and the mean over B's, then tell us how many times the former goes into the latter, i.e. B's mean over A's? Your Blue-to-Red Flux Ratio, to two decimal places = 1.04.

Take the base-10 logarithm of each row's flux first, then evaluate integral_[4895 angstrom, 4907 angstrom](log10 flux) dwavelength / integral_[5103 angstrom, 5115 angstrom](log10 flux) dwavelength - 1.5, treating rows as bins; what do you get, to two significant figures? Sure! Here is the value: -0.37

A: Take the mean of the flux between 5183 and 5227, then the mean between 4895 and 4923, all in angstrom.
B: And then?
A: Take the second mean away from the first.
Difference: -0.13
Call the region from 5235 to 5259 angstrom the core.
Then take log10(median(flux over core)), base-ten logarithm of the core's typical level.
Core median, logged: 0.357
